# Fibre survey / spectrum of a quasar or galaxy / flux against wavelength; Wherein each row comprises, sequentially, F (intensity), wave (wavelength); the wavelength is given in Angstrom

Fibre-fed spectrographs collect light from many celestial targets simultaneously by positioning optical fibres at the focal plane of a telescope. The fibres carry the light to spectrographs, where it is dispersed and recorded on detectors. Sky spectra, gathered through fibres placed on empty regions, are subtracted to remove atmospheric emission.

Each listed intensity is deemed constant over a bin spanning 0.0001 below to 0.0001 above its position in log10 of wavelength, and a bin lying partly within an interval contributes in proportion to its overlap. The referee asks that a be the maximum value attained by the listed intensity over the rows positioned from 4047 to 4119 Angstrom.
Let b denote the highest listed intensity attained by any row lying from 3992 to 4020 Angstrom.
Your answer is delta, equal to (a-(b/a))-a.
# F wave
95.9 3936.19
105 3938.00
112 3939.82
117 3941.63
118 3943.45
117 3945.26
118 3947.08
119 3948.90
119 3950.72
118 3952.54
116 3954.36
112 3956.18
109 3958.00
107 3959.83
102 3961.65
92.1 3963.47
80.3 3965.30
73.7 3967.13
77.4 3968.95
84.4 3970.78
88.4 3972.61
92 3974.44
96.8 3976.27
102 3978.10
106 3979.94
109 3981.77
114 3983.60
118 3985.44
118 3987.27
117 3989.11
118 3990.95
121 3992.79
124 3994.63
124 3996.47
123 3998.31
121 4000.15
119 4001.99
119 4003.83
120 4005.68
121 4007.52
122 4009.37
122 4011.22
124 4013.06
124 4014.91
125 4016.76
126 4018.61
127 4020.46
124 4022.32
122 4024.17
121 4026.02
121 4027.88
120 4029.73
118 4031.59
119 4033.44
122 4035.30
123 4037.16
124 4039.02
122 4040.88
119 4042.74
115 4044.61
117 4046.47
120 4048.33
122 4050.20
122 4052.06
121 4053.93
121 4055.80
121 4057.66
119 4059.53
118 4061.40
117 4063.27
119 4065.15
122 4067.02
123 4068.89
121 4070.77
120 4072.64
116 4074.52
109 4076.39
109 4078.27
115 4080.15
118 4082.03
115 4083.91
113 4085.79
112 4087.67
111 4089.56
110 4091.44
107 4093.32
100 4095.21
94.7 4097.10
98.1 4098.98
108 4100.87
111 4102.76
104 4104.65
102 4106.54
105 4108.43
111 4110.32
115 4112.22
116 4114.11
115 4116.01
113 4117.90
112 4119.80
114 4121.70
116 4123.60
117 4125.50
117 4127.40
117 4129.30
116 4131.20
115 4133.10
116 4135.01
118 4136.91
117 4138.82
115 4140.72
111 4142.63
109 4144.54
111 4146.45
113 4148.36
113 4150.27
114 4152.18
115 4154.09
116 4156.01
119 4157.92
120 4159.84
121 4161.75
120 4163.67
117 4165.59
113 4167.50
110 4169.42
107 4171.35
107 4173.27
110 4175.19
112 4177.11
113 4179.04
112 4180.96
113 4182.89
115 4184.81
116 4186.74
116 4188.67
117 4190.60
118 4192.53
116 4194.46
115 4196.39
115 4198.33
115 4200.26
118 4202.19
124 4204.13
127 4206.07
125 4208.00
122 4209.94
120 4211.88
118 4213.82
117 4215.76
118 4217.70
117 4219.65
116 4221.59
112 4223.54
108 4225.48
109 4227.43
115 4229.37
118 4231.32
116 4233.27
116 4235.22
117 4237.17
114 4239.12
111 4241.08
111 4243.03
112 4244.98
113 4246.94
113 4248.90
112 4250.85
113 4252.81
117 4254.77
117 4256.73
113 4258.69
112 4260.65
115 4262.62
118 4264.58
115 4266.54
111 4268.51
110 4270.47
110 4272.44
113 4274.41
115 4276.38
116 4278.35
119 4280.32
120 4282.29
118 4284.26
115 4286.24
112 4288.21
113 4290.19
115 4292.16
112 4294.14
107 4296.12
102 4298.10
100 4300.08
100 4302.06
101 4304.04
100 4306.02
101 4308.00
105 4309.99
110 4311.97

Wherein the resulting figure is -1.02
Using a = 123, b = 126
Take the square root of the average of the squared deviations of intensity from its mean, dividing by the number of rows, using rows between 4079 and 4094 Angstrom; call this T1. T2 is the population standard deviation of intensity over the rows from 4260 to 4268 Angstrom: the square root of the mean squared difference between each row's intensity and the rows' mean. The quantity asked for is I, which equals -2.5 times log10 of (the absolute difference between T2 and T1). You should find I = -0.1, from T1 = 3.2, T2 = 2.1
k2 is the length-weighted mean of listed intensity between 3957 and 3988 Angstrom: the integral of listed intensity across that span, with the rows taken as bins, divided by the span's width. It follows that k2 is 98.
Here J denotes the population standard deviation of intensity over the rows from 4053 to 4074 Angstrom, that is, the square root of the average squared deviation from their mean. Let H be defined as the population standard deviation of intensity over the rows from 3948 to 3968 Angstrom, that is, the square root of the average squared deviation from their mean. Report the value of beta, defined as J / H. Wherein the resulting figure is 0.1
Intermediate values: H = 15.1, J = 2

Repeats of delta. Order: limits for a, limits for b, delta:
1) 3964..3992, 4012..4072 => -1.08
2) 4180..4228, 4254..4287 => -0.94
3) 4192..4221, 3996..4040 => -1.00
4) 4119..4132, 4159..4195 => -1.03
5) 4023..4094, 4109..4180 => -0.98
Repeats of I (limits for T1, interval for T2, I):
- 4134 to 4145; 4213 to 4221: -1.1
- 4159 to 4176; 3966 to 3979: -1.5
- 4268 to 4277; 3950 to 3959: -0.7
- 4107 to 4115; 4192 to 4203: -1.2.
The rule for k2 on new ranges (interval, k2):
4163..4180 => 112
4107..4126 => 113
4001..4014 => 121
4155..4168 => 118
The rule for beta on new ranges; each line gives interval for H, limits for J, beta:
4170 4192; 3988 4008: 0.7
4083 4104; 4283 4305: 1.0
